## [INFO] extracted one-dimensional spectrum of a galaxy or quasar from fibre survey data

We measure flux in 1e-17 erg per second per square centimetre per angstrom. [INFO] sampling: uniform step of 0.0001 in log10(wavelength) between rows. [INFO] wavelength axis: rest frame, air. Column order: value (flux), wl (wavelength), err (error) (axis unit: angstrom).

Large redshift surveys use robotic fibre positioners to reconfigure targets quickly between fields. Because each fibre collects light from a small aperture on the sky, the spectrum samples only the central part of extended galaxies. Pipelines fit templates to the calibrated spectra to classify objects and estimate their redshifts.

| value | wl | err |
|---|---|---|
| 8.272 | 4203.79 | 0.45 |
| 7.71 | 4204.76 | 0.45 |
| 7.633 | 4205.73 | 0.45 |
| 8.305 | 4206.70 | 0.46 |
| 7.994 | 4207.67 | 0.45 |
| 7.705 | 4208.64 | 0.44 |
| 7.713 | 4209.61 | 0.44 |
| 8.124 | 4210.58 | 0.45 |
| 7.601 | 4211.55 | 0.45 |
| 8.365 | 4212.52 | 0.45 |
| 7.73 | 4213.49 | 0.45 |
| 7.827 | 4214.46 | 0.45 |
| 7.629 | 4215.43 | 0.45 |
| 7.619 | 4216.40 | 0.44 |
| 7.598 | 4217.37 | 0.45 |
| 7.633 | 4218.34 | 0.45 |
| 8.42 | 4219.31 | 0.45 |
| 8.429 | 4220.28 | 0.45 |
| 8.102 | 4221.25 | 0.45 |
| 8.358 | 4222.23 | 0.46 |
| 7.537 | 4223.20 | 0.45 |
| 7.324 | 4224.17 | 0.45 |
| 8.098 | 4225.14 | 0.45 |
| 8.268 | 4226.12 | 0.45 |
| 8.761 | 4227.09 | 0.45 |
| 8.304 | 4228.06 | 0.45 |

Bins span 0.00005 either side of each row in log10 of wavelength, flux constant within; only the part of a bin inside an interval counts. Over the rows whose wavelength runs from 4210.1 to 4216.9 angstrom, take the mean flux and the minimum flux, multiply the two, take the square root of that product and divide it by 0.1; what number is 77.2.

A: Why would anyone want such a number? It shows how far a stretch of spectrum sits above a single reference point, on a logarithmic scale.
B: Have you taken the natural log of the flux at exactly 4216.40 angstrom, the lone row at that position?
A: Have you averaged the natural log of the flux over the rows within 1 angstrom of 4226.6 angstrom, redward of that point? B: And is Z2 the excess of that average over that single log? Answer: 0.11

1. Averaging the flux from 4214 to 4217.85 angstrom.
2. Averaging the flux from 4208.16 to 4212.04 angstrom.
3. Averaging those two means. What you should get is 7.73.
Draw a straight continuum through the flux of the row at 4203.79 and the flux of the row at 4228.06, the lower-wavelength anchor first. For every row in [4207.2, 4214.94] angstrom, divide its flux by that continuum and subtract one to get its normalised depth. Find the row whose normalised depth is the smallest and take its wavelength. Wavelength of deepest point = 4211.55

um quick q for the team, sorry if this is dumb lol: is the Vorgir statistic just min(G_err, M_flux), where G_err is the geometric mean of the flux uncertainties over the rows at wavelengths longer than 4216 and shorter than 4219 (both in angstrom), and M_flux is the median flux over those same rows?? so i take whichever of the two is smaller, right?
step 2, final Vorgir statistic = 0.4466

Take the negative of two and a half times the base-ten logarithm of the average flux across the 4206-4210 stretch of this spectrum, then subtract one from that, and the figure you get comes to -3.25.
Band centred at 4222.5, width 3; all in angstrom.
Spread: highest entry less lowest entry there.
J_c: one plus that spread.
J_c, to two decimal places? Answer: 1.82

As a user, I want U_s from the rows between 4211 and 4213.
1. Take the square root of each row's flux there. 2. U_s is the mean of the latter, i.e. 2.82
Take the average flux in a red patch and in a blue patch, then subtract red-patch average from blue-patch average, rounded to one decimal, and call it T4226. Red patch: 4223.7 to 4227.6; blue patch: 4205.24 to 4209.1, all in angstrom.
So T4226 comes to -0.2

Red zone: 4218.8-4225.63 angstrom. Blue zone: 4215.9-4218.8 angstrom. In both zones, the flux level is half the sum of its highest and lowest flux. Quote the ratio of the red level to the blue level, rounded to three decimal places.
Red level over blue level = 1.034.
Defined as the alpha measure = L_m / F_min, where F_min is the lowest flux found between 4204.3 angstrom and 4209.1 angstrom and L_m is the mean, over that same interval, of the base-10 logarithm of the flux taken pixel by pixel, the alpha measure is 0.117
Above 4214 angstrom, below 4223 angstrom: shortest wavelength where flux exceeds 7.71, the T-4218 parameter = 4214.46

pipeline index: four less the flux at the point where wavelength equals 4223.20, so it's -3.5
